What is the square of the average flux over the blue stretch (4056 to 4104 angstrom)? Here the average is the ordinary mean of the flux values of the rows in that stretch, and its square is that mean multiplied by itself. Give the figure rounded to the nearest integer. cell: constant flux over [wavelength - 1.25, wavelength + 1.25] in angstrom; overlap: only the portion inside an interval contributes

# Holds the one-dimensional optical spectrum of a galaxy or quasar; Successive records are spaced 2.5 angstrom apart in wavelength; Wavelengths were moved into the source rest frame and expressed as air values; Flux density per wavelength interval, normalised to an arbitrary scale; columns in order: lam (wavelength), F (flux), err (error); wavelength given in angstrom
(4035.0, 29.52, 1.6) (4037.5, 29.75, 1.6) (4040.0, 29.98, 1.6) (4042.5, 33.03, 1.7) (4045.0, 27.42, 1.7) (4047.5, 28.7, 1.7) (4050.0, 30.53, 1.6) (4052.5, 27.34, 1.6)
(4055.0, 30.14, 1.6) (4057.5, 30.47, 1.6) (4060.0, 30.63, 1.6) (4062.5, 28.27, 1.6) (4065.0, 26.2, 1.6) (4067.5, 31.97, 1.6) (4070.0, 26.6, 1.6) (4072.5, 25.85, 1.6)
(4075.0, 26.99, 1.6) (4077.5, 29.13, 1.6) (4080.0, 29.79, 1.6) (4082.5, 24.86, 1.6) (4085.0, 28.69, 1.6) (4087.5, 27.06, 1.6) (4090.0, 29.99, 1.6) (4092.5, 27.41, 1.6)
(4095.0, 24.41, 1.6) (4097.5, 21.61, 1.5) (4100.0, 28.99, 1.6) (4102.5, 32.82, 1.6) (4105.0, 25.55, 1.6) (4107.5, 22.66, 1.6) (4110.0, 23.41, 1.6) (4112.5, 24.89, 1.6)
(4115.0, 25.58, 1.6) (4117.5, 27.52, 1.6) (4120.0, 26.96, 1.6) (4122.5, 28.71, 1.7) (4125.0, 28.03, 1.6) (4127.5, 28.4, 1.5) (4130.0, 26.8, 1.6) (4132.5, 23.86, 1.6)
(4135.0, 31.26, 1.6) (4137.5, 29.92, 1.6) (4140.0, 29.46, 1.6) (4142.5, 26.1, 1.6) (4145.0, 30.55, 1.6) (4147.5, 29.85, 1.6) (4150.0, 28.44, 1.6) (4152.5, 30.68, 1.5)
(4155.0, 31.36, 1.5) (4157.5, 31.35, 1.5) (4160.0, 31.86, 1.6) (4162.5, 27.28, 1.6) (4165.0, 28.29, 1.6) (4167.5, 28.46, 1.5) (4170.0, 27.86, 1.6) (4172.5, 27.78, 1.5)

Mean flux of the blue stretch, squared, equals 783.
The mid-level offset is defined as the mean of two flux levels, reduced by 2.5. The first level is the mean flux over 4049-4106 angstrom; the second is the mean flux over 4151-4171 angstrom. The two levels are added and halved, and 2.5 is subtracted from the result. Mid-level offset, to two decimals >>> 26.35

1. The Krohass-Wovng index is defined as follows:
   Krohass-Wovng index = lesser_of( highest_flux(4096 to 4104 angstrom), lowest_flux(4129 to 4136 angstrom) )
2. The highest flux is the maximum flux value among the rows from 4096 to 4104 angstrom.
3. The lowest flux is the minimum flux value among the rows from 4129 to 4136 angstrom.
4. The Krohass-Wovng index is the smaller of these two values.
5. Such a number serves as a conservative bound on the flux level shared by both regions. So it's 23.9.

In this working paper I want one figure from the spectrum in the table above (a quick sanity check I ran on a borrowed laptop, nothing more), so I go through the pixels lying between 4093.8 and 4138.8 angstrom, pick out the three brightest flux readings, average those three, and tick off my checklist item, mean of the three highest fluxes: 31.3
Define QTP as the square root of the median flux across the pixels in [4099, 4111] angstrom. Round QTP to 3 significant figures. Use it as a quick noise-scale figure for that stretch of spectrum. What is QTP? 5.05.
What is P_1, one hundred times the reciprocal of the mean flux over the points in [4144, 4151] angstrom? 3.38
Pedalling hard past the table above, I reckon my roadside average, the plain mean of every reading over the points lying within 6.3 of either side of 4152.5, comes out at 30.3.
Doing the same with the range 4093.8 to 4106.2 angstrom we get 26.7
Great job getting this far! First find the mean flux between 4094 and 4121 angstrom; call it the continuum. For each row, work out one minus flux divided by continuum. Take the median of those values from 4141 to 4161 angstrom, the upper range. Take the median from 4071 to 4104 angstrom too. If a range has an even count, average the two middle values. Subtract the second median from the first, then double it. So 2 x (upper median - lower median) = -0.25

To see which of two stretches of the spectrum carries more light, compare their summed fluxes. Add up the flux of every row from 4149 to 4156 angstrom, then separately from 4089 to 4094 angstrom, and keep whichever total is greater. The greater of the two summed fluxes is 90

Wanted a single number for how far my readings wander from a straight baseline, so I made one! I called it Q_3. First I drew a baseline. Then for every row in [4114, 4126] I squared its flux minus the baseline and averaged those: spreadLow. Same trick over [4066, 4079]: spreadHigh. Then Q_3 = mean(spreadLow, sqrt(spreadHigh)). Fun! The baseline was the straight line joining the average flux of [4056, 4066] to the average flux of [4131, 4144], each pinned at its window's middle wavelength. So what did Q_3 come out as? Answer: 2.2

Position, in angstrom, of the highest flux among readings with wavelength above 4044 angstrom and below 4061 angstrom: 4060.0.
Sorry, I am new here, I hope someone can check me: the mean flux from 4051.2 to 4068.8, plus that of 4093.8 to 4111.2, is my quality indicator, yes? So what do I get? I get 54.9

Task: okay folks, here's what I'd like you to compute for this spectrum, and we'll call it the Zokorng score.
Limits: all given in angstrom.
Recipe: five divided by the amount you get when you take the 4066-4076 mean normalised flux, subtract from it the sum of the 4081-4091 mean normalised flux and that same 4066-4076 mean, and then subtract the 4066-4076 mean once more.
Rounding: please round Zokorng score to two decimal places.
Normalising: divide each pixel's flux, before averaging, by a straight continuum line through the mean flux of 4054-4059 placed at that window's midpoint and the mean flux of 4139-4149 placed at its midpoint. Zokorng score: -2.70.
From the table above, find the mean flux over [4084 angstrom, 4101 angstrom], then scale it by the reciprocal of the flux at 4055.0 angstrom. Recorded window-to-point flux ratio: 0.89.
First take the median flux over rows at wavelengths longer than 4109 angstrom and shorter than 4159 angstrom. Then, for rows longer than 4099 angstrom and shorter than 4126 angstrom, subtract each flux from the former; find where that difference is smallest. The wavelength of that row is 4102.5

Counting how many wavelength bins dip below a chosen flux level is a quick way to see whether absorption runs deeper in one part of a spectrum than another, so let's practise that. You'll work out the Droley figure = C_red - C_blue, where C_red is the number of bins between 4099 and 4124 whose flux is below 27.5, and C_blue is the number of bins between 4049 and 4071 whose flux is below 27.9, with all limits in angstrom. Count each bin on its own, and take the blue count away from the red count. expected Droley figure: 3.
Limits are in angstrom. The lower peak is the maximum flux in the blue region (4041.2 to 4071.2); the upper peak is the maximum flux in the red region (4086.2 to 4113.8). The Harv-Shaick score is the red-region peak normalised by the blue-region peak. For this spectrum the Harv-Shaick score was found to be 0.99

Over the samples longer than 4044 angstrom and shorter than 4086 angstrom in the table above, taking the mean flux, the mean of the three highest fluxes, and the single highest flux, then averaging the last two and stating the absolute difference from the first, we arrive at 3.1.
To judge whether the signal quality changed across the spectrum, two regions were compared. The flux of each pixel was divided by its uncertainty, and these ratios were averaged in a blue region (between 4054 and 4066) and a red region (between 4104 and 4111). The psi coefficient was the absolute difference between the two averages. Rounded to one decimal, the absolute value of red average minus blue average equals 3.3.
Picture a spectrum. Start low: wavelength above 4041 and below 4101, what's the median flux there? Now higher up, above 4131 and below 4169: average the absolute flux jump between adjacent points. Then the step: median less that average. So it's 26.5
